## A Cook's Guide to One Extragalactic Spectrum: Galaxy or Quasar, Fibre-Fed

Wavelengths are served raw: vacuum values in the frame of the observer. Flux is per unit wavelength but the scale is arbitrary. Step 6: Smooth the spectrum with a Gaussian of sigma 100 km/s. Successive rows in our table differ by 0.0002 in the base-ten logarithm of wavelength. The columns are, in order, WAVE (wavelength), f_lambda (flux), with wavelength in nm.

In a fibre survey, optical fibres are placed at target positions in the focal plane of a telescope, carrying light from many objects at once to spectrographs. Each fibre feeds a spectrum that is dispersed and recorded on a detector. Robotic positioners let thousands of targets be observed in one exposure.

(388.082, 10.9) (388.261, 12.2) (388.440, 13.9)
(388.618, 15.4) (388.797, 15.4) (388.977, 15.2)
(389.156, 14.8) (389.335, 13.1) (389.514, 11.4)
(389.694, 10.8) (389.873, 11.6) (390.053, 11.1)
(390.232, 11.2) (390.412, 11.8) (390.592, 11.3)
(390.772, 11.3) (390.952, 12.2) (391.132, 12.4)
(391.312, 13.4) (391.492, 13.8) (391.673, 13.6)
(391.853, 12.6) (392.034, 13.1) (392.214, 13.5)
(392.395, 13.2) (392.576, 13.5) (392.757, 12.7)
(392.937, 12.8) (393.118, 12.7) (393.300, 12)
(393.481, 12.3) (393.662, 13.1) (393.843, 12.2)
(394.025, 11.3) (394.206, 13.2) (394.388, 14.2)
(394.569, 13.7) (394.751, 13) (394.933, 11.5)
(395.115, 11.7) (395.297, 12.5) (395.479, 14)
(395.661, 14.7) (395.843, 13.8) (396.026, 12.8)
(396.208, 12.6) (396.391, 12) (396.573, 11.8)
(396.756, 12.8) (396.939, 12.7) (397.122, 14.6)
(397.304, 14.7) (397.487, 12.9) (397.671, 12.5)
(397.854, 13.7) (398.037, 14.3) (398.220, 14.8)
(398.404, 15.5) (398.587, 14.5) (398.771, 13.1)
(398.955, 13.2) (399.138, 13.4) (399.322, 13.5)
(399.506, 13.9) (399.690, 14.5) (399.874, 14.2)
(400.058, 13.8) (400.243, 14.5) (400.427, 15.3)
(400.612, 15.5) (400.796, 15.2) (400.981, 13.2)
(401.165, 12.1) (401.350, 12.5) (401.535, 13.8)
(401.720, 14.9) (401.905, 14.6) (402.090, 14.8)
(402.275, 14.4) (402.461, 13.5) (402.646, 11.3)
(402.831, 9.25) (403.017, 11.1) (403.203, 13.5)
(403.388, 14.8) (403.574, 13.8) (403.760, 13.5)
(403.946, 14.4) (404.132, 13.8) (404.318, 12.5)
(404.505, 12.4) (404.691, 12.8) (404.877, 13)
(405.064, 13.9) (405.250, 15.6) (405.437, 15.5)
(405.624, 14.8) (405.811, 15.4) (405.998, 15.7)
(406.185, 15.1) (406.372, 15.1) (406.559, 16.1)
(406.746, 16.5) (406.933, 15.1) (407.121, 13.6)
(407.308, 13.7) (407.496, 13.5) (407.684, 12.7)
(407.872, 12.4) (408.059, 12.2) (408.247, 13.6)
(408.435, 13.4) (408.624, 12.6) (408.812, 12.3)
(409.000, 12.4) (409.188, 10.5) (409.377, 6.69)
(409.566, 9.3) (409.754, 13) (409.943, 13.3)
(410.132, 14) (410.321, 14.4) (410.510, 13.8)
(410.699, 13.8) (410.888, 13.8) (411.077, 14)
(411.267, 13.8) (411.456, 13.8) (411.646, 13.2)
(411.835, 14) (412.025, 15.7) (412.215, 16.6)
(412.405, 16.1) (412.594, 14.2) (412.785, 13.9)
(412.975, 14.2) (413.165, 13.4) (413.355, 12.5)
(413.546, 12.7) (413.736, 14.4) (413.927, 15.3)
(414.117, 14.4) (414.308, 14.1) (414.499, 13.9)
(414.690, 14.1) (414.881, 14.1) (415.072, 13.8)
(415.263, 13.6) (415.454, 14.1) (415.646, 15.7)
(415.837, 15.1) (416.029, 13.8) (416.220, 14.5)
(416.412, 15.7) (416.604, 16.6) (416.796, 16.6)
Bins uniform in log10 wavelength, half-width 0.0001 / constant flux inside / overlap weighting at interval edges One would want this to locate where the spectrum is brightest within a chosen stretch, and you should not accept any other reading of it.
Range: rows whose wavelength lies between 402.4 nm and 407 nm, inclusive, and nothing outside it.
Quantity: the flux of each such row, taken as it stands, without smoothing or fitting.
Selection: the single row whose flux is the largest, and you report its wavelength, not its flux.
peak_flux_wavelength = 406.746 nm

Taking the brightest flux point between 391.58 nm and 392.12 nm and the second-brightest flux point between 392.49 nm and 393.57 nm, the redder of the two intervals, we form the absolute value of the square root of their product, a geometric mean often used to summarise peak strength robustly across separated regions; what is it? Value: 13.2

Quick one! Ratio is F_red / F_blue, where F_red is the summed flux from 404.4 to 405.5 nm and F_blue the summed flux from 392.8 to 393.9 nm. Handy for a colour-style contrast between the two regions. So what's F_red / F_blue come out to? 1.108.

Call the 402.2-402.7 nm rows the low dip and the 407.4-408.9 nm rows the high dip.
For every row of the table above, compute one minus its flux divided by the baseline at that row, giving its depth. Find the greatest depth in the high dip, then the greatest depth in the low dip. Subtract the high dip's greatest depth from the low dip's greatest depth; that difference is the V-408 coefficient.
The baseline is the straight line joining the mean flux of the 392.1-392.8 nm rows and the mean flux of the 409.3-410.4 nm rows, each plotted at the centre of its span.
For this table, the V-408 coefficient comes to 0.11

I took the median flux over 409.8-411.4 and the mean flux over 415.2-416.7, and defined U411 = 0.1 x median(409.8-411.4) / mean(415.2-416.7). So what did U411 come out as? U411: 0.093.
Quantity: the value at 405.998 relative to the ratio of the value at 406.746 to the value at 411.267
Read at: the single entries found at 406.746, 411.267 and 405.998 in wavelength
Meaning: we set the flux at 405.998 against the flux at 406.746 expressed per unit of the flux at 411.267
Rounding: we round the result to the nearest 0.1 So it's 13.1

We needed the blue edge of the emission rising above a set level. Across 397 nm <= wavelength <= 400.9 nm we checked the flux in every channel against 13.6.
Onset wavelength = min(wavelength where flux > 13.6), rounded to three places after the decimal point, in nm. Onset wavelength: 397.122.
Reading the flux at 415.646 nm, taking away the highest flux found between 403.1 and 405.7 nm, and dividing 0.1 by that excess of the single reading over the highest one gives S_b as 1.0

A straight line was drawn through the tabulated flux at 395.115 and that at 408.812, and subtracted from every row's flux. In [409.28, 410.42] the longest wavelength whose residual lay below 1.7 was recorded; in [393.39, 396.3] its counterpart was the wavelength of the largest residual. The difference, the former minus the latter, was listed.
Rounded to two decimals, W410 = 14.47 nm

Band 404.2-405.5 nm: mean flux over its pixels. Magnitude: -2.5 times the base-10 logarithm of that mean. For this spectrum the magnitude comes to -2.84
